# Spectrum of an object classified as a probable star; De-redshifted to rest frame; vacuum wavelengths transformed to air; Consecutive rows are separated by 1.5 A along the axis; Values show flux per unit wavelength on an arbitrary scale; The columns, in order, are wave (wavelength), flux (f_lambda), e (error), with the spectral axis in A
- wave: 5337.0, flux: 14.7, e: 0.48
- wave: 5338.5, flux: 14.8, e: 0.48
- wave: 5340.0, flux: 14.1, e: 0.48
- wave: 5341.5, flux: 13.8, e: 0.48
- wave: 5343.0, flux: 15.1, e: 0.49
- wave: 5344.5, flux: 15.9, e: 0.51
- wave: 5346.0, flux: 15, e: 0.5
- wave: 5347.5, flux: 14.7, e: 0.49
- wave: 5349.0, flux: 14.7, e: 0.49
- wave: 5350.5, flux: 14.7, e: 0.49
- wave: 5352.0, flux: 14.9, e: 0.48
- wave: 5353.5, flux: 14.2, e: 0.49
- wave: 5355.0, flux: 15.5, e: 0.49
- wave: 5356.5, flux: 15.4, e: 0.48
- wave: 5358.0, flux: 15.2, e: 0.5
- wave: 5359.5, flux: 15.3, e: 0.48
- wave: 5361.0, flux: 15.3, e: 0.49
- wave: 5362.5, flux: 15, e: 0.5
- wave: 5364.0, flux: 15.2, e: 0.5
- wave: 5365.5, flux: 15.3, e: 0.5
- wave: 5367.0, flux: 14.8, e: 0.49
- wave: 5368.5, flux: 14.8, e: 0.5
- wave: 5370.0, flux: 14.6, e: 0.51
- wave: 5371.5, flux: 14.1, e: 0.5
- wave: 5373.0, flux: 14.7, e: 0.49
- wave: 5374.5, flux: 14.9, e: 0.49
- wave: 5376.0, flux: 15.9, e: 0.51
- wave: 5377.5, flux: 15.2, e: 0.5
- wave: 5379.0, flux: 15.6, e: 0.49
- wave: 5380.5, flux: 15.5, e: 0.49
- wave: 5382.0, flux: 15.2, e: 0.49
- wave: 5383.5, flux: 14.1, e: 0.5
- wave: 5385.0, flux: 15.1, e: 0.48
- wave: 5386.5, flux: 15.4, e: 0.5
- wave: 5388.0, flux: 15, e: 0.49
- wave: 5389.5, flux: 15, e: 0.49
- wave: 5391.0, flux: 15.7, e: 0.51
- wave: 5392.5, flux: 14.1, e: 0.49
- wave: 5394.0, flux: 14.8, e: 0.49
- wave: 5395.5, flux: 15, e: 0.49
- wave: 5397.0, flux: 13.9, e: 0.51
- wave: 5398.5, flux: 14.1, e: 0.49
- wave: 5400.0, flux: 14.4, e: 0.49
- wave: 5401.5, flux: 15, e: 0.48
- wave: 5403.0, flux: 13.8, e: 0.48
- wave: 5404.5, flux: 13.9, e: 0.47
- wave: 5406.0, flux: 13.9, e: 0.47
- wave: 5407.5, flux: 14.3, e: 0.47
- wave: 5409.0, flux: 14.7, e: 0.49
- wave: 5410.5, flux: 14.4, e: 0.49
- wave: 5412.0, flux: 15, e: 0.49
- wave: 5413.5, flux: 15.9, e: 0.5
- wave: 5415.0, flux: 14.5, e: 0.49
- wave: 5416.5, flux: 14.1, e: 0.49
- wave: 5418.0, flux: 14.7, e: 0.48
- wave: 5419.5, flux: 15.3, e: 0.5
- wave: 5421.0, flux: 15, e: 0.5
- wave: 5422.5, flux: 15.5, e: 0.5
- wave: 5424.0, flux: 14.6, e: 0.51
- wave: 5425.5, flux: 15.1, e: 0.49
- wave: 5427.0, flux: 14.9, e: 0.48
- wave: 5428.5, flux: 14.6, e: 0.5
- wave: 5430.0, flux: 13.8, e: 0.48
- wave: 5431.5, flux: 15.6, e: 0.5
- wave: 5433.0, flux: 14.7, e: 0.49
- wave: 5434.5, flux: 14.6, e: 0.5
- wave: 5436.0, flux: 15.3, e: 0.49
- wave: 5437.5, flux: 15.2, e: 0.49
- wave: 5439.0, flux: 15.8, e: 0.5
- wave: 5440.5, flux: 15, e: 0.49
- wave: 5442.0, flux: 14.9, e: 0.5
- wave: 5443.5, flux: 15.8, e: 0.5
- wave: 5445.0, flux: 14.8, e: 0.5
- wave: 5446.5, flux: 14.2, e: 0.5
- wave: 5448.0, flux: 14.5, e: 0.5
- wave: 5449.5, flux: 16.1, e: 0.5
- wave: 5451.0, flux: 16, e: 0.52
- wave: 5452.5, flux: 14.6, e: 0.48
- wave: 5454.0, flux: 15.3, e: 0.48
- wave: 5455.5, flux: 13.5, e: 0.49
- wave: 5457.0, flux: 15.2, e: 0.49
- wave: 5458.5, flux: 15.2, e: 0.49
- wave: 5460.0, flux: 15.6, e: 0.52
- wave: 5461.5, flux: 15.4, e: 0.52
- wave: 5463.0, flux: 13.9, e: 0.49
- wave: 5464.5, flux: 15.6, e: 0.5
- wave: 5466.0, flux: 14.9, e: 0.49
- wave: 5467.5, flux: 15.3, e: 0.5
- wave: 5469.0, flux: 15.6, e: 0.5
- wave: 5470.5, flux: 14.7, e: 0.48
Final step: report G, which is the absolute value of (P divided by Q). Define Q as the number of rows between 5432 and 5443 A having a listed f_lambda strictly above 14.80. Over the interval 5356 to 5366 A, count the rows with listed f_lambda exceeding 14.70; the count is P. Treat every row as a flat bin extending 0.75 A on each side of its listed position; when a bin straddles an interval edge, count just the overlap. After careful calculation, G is 1.4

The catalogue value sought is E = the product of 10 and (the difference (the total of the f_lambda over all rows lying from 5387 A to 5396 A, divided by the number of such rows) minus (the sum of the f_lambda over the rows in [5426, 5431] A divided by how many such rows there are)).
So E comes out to 5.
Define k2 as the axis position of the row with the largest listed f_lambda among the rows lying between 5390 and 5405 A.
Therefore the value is 5391.0 A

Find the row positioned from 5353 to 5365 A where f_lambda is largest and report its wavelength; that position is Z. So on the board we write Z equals 5355.0 A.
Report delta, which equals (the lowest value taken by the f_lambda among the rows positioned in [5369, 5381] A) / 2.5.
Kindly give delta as 5.64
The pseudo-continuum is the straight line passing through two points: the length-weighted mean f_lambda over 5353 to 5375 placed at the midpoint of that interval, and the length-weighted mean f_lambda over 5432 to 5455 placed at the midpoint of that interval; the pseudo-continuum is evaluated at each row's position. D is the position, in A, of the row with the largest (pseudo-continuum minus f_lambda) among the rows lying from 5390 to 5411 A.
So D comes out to 5403.0 A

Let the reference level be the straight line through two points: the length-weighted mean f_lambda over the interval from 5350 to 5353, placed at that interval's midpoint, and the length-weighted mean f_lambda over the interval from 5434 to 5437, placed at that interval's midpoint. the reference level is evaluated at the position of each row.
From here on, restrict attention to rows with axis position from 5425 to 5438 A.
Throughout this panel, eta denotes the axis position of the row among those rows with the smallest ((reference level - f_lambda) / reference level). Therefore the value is 5431.5 A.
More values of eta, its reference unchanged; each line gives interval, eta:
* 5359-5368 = 5359.5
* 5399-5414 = 5413.5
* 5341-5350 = 5344.5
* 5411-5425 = 5413.5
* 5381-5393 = 5391.0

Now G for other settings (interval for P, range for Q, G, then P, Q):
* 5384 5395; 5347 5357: 2.0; 6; 3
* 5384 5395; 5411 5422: 1.5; 6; 4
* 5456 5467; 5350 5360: 1.2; 6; 5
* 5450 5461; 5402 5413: 5.0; 5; 1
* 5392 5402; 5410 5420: 1.0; 3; 3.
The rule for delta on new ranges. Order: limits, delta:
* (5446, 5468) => 5.40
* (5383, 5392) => 5.64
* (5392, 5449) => 5.52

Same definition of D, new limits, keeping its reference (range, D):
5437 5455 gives 5446.5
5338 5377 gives 5341.5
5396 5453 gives 5430.0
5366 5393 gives 5392.5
